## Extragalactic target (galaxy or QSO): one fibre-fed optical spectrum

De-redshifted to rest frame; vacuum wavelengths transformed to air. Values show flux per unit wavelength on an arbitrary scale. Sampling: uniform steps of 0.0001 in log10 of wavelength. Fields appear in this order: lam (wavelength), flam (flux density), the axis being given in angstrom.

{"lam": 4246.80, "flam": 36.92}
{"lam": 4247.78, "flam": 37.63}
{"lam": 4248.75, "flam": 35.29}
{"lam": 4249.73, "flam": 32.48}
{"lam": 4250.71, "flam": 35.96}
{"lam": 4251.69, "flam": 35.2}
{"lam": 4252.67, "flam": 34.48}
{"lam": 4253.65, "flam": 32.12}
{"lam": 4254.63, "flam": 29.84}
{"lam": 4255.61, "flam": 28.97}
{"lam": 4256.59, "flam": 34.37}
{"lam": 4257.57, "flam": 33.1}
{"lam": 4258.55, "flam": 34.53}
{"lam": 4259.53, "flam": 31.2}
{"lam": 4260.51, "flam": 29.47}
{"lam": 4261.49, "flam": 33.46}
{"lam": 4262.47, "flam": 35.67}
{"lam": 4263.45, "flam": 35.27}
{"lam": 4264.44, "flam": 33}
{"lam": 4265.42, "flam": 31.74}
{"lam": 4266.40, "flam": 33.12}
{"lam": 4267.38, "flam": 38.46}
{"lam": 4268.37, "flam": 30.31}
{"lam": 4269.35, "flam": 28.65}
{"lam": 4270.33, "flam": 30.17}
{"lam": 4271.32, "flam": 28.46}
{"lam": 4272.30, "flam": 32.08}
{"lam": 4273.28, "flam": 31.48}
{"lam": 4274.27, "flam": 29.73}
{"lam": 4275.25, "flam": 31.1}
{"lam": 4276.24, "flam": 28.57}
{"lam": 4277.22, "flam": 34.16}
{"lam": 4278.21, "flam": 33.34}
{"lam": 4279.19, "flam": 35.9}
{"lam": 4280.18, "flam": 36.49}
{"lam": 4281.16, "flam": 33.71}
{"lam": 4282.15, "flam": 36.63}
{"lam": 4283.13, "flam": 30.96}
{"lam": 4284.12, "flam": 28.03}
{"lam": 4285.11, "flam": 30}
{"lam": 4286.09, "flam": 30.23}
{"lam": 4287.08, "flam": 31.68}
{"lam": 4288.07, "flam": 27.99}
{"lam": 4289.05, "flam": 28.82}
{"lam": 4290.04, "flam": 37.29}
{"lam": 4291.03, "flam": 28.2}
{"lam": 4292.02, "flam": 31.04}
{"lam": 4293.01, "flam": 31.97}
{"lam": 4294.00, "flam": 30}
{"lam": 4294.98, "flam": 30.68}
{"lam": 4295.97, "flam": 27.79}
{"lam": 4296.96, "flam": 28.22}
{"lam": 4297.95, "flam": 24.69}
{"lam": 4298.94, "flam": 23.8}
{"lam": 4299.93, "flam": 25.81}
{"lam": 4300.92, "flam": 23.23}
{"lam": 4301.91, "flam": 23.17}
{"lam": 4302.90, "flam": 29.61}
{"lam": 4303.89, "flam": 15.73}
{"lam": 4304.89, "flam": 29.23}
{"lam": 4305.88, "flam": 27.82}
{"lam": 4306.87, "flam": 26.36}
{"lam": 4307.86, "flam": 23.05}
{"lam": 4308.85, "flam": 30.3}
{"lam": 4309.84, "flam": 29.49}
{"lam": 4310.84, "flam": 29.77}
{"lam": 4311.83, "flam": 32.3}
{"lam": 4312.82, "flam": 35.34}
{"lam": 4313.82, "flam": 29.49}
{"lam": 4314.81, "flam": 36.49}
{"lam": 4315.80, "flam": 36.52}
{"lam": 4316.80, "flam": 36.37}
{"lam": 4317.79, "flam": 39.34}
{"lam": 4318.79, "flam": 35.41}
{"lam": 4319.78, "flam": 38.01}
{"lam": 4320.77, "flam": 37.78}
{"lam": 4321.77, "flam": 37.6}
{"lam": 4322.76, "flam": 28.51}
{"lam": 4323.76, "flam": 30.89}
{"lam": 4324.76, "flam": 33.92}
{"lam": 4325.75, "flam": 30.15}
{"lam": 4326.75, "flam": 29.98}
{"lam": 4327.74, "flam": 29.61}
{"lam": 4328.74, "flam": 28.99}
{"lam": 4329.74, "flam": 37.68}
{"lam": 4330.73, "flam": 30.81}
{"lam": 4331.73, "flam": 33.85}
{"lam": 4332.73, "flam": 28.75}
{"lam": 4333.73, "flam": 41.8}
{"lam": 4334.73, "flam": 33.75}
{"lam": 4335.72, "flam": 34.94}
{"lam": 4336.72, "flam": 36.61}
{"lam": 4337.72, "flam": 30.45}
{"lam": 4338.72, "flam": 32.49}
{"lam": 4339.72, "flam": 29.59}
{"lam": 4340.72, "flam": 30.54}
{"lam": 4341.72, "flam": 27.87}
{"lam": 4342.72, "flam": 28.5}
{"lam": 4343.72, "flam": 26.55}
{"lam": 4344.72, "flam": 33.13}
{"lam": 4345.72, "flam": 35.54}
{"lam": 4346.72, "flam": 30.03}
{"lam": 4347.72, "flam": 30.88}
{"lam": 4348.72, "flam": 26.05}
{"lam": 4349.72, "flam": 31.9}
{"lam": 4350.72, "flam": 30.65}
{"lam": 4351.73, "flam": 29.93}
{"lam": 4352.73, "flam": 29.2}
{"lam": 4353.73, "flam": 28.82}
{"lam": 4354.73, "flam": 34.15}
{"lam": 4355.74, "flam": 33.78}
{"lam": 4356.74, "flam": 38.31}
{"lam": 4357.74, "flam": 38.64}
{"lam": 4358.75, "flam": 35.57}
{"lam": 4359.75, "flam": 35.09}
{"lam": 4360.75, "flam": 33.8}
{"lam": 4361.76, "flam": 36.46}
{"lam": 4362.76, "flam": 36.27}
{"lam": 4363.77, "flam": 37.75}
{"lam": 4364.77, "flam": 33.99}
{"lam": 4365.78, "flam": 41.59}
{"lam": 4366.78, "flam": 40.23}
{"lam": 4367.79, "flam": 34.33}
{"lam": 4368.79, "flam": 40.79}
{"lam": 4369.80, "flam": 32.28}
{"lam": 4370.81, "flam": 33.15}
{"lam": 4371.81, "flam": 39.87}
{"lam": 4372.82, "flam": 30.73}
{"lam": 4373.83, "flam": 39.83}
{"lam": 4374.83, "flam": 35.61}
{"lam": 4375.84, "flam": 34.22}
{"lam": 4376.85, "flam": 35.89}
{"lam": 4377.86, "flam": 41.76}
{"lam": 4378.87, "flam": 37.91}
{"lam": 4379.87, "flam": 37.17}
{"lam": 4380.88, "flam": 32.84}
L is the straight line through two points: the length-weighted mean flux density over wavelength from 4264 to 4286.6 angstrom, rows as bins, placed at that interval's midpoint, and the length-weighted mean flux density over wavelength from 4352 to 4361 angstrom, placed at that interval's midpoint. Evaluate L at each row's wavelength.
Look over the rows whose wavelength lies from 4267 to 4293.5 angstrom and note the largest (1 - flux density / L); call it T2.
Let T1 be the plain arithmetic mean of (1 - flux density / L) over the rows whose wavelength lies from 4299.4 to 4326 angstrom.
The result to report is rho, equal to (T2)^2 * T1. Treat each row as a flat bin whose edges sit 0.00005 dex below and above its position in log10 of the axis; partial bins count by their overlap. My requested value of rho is 0.0012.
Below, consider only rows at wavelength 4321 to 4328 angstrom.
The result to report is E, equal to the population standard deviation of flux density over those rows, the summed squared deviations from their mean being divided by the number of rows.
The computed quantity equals 2.93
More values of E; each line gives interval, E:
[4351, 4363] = 3.18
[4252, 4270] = 2.55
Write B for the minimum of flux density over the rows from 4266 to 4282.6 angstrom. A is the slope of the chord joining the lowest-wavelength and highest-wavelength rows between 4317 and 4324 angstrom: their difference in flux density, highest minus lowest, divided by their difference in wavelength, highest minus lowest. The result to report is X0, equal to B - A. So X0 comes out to 29.9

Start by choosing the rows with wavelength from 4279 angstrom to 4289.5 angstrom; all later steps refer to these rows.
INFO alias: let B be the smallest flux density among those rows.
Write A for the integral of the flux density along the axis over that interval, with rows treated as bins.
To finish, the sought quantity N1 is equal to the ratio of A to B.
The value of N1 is 11.9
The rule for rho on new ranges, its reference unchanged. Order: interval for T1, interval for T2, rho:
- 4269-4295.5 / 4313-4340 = 0.0005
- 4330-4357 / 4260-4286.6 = 0.0010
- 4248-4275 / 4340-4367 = -0.0015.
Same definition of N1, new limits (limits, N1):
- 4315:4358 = 54.0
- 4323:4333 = 10.9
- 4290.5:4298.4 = 9.3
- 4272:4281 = 10.3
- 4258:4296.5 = 44.1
